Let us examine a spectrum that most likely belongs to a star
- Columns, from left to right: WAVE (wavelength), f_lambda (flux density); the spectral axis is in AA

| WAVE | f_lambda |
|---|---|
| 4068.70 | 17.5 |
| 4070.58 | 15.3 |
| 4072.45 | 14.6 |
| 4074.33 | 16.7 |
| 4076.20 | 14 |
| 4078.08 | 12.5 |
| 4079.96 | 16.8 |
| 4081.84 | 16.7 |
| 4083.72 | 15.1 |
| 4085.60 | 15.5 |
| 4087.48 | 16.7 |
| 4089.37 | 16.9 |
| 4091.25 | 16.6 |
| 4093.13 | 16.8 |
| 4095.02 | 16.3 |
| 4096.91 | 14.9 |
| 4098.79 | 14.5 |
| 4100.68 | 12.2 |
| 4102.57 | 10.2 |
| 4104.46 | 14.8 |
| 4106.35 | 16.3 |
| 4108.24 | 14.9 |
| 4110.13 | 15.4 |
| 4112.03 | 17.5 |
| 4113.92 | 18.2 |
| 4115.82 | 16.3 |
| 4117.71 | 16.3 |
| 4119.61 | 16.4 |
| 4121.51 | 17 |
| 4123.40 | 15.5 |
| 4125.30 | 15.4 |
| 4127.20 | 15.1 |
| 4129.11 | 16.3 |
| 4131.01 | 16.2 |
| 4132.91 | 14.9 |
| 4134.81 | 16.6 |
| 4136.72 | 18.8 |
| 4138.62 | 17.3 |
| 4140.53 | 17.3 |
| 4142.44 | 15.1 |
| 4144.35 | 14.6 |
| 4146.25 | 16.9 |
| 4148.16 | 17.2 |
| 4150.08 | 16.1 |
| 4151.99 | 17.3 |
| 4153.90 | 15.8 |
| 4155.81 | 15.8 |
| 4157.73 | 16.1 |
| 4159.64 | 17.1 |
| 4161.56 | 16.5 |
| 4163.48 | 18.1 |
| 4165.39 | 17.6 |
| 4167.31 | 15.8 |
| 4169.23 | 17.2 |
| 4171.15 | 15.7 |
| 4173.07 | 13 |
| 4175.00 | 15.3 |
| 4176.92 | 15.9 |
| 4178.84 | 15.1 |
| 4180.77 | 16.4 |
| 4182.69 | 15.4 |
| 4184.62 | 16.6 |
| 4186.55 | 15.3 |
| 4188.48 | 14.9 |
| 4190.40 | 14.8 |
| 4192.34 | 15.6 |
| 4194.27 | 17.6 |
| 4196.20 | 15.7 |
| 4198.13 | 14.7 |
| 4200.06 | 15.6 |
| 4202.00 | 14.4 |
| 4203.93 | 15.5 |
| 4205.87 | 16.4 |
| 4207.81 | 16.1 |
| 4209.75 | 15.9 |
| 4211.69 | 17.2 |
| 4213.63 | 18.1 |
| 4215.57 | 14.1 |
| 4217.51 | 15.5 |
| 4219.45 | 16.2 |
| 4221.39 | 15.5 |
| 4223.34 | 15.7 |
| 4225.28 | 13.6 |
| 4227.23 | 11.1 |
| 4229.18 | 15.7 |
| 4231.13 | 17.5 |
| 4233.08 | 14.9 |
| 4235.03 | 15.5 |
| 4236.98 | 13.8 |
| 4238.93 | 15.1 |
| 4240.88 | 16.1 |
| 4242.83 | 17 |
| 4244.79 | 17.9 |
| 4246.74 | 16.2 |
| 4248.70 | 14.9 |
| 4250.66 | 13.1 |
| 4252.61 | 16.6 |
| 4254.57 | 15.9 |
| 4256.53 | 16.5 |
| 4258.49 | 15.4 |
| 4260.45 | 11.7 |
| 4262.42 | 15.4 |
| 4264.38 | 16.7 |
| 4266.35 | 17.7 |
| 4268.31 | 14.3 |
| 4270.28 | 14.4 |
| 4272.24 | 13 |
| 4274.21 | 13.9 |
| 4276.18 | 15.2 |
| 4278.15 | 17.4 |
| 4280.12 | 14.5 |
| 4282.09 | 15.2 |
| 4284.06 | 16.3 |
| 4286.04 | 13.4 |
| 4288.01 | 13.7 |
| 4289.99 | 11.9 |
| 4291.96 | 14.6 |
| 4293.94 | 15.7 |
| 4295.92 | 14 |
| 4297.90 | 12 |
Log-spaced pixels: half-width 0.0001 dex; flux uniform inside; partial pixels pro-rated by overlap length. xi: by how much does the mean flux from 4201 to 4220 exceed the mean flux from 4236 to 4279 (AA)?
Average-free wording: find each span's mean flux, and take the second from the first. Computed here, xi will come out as 0.6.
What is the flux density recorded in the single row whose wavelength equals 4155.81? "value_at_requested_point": 15.8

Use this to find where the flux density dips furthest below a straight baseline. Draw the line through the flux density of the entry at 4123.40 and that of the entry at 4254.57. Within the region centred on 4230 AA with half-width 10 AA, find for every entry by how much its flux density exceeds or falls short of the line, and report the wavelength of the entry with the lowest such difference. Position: 4227.23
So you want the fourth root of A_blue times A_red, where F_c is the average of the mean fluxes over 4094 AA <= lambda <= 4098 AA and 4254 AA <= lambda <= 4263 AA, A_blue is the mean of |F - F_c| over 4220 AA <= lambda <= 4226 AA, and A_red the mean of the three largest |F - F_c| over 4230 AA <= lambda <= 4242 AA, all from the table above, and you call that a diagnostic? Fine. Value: 1.04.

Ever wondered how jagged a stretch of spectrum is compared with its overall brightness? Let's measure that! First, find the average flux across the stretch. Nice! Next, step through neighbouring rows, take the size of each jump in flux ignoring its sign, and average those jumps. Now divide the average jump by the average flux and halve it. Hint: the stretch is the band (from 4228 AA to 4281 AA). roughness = 0.054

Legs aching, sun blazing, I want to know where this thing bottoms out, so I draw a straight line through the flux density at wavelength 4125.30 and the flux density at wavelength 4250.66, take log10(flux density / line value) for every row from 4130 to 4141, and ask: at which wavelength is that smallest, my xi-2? 4132.91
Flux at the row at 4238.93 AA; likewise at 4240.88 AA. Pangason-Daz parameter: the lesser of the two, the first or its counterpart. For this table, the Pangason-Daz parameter 15.1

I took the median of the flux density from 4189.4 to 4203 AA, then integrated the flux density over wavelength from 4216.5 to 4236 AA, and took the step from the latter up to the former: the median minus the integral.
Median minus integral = -279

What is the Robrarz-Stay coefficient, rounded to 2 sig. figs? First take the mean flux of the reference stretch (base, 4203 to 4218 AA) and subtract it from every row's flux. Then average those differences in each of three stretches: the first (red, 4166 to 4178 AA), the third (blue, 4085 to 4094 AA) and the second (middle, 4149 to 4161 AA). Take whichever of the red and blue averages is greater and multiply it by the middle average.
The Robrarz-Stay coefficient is 0.11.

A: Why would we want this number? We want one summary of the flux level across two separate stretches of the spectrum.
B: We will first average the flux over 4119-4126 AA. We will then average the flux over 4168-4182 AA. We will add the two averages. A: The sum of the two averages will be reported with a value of 31.6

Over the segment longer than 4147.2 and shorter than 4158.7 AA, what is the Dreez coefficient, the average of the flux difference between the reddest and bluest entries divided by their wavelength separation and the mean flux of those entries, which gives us 8.13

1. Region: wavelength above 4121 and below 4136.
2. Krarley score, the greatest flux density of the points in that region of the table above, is 17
